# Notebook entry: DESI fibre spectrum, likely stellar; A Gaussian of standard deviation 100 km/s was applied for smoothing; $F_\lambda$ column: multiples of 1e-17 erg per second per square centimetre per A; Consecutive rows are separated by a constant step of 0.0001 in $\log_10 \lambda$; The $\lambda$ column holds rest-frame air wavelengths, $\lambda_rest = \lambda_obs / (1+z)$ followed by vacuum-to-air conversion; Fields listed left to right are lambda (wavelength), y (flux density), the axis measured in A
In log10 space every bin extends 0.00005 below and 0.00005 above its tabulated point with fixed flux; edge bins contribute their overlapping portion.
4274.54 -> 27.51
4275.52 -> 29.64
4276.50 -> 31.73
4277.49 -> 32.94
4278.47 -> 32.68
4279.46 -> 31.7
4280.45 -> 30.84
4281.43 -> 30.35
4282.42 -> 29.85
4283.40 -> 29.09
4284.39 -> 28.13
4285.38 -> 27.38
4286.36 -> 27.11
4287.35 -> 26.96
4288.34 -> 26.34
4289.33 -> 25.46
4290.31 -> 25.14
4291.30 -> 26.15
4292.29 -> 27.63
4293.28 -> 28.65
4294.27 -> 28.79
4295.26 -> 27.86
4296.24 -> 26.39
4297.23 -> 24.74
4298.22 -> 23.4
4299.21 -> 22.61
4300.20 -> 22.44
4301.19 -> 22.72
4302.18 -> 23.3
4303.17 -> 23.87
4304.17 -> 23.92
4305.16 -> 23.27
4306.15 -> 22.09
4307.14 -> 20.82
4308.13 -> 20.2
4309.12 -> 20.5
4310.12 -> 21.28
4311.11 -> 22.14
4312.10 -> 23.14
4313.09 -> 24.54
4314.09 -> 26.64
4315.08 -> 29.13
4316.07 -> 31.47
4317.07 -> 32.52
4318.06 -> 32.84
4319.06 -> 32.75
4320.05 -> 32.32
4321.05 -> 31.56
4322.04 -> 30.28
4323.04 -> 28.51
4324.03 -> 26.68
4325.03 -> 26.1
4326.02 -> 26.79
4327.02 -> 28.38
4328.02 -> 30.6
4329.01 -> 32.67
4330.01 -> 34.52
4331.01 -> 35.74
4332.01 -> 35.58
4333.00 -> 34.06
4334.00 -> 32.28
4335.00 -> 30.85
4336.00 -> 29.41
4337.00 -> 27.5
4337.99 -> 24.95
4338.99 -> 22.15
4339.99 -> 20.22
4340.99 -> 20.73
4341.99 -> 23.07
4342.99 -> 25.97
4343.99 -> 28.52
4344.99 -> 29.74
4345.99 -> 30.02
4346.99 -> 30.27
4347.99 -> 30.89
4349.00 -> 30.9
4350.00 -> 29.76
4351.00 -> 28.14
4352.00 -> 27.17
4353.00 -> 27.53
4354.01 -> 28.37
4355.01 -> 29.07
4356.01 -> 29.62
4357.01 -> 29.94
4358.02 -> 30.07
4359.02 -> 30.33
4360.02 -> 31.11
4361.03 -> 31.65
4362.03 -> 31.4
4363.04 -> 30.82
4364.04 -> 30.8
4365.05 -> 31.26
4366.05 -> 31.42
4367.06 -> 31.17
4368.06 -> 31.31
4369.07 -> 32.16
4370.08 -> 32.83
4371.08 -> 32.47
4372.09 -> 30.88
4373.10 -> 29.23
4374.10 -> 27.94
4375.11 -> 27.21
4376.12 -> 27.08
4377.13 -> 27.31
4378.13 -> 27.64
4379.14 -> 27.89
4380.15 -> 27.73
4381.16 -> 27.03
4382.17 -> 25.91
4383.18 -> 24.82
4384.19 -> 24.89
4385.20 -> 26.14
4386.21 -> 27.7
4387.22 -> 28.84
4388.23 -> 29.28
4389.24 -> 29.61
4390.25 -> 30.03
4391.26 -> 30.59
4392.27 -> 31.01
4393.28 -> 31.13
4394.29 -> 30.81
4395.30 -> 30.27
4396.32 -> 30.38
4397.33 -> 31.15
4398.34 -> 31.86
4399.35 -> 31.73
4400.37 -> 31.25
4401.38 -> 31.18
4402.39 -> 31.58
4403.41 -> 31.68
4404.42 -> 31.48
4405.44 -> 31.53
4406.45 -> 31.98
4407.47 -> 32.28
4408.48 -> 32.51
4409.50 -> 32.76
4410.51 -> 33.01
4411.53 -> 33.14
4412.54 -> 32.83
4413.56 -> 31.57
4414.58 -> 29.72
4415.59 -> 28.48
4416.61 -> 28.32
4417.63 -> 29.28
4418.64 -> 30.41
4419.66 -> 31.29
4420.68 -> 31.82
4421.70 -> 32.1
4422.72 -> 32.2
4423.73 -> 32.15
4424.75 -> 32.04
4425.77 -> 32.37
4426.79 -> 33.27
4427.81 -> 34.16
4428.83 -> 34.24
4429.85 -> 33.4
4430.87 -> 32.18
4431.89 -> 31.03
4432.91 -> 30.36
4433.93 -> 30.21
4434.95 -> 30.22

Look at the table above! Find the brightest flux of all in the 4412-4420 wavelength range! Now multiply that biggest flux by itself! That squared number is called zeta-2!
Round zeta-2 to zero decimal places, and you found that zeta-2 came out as 1078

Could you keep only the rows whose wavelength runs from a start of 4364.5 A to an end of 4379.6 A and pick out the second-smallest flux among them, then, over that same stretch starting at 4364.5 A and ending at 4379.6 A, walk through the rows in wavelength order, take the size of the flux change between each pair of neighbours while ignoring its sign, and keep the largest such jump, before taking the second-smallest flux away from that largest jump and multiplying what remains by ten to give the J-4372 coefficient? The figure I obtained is -256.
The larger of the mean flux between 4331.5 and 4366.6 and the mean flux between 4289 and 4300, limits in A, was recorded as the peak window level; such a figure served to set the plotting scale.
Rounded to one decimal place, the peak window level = 29.0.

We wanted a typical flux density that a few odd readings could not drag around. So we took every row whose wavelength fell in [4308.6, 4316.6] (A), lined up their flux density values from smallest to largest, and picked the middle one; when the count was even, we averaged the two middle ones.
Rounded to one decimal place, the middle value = 23.8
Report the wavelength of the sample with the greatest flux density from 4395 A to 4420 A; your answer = 4411.53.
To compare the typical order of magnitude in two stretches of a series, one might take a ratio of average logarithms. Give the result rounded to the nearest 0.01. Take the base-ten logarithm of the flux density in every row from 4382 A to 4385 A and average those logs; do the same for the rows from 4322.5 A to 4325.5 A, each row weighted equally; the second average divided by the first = 1.02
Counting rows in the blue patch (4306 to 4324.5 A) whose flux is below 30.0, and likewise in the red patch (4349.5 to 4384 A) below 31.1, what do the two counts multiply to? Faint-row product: 288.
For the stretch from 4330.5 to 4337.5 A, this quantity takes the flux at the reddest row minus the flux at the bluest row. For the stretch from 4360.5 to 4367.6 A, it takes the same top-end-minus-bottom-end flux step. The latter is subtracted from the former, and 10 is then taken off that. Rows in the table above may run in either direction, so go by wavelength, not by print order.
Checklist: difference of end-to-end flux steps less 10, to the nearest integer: -18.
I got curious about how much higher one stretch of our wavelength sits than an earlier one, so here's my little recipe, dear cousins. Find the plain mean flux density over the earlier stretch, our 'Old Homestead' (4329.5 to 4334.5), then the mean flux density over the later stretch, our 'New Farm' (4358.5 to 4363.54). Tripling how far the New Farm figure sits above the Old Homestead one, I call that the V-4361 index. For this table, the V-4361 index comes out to -10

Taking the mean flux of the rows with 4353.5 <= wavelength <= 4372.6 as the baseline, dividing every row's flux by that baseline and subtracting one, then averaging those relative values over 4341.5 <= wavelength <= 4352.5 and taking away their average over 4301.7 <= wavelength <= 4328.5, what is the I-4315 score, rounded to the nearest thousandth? 0.067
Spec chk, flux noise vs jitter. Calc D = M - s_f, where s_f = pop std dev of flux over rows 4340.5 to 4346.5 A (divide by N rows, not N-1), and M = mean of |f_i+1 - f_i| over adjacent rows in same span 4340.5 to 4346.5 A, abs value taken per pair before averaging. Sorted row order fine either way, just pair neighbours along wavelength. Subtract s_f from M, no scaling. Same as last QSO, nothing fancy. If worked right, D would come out -1.6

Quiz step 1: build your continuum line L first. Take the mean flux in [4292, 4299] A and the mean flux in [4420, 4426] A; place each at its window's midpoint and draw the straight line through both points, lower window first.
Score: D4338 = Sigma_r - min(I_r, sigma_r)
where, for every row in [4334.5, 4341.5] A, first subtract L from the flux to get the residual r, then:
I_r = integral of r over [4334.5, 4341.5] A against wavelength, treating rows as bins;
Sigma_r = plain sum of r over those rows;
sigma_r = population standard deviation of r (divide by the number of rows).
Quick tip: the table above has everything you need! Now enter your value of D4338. 0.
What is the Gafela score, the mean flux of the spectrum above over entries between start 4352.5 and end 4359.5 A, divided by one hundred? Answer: 0.29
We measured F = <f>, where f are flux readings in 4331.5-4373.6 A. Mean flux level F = 29.4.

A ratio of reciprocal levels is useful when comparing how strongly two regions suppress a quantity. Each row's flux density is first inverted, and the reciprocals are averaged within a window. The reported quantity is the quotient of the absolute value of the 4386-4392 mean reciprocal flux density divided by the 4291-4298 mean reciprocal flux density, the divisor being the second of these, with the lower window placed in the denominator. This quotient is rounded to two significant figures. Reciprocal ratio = 0.92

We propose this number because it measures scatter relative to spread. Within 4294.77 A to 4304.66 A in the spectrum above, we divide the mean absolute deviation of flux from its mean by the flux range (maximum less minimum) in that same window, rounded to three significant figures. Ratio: 0.244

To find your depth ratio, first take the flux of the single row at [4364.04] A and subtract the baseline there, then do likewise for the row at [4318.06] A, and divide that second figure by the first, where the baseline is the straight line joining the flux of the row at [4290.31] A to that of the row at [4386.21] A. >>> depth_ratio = 1.9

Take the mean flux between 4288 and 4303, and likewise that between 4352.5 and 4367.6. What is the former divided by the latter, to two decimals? 0.84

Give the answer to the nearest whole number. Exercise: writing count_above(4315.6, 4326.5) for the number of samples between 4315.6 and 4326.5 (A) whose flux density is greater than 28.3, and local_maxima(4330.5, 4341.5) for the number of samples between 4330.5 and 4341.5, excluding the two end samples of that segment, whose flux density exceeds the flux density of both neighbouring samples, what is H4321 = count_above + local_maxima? 8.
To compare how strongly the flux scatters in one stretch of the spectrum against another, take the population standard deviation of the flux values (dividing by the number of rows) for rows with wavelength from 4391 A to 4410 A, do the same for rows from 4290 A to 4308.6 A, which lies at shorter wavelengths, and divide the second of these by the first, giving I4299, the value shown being 3.8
